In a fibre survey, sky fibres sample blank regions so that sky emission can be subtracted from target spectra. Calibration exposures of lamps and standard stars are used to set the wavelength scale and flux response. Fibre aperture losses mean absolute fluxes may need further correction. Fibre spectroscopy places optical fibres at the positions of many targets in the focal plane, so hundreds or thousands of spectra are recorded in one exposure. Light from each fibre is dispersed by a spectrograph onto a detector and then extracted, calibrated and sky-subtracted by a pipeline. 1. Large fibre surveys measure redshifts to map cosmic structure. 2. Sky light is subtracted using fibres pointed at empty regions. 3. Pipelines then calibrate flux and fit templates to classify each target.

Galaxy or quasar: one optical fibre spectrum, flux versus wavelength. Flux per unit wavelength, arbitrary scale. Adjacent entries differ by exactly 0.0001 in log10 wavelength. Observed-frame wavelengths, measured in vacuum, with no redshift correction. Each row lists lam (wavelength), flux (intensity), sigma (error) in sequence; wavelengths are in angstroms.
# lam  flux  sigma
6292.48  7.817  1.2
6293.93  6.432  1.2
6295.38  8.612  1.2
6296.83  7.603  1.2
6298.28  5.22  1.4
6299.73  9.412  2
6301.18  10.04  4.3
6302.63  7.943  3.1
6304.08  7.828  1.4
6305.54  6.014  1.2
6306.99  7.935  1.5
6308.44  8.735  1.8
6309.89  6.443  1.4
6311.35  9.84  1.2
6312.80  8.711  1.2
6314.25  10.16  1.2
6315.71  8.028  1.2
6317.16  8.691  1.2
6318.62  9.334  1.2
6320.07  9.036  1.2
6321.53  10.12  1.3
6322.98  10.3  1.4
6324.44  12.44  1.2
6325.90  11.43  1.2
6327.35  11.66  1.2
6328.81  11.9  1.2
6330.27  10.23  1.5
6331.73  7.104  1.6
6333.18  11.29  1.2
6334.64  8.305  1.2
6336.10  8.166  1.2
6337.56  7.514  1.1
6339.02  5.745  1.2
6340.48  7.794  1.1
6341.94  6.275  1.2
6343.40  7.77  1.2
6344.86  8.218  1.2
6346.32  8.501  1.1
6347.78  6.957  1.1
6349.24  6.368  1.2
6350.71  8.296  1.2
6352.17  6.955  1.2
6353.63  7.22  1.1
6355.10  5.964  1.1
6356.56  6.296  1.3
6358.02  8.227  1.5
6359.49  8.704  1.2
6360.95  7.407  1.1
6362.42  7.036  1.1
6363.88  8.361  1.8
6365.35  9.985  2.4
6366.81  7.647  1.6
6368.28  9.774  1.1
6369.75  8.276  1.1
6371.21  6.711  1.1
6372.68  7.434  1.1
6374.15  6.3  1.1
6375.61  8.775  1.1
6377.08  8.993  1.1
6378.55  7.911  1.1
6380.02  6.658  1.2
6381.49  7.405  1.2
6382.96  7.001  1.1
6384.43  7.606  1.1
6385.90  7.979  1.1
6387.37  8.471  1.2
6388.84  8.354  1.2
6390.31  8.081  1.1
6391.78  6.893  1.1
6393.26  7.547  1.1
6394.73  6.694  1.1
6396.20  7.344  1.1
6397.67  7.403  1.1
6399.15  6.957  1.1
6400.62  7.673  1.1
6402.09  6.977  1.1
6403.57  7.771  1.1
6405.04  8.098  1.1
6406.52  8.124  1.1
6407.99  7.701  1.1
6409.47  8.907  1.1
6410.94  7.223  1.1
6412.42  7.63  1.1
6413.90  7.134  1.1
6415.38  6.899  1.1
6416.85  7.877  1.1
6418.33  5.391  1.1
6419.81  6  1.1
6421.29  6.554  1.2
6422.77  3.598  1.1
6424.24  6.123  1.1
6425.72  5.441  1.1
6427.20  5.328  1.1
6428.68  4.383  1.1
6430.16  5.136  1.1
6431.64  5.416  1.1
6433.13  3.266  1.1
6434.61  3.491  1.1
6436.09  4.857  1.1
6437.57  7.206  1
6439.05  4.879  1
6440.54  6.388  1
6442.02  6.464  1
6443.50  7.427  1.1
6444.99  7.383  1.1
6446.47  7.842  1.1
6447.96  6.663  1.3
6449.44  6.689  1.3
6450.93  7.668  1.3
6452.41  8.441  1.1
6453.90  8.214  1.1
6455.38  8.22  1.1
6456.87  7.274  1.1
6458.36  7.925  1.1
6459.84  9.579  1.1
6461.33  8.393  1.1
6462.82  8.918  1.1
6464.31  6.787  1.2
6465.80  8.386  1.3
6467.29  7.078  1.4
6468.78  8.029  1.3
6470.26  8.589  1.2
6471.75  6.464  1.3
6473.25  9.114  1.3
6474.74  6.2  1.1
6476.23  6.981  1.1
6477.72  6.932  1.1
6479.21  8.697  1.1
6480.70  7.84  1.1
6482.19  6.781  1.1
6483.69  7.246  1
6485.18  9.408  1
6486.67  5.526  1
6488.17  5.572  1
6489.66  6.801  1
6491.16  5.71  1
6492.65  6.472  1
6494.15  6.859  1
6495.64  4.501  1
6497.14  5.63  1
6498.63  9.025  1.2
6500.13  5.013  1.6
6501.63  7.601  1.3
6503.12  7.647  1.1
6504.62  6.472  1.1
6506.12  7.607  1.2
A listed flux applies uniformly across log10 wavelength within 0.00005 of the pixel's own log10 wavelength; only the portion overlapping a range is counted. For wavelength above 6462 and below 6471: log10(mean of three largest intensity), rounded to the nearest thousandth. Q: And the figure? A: 0.936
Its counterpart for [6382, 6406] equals 0.919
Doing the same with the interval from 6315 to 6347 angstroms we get 1.079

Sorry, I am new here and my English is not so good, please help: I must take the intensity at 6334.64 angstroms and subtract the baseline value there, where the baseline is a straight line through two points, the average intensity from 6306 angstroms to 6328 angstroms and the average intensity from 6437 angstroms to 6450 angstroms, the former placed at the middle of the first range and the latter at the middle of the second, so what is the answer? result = -0.8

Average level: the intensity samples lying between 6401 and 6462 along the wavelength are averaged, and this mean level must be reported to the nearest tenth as 6.7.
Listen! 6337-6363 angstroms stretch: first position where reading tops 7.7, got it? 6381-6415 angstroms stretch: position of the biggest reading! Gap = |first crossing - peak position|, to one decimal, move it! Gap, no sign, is 69.0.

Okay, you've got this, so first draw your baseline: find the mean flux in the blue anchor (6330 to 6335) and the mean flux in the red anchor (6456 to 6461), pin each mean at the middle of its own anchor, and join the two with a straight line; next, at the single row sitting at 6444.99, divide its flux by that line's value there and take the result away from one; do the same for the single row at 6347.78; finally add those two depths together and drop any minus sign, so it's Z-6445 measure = 0.35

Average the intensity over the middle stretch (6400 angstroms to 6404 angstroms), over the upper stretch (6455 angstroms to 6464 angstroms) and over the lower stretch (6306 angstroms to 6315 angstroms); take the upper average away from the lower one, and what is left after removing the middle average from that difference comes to -7.2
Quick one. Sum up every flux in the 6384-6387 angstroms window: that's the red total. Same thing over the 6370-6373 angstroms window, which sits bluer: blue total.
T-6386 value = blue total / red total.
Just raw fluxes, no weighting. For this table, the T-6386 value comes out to 0.91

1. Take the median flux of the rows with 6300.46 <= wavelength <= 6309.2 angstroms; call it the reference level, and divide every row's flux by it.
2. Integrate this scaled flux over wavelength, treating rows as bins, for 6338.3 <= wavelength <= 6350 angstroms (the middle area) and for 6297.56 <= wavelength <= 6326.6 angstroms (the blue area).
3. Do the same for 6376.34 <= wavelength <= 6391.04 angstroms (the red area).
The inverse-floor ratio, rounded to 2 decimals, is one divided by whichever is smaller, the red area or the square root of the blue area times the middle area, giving 0.07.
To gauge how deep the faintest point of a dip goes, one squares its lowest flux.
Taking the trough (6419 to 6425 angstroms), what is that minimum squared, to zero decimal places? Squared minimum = 13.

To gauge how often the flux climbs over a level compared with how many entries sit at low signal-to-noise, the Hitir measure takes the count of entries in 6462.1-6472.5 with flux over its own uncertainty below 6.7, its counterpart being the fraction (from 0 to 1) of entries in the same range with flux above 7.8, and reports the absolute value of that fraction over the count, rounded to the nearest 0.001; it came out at 0.114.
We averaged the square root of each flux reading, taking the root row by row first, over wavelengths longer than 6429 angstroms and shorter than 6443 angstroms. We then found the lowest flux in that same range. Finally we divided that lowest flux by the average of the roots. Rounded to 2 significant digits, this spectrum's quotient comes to 1.4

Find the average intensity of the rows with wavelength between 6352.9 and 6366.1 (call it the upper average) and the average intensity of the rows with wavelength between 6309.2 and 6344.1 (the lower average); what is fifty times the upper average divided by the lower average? 42.3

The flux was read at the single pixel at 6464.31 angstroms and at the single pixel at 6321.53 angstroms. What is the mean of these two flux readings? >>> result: 8.5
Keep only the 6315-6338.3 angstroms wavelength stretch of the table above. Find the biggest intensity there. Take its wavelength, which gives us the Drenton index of 6324.44 angstroms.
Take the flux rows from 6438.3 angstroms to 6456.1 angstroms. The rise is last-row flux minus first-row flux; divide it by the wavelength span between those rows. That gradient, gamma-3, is 0.20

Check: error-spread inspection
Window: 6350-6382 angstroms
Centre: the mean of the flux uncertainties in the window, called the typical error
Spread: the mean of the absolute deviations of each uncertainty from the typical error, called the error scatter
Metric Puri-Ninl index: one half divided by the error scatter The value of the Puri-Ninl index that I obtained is 2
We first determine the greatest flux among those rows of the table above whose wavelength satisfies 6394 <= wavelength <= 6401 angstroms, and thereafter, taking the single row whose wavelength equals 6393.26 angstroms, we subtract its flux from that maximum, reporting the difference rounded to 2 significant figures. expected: 0.13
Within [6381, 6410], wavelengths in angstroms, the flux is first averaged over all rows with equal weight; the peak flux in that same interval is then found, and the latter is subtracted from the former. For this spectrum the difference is -1.26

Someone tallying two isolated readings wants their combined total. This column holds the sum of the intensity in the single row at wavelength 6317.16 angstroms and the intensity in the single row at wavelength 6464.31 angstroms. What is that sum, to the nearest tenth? 15.5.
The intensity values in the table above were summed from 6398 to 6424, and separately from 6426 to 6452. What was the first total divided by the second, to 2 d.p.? 1.20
